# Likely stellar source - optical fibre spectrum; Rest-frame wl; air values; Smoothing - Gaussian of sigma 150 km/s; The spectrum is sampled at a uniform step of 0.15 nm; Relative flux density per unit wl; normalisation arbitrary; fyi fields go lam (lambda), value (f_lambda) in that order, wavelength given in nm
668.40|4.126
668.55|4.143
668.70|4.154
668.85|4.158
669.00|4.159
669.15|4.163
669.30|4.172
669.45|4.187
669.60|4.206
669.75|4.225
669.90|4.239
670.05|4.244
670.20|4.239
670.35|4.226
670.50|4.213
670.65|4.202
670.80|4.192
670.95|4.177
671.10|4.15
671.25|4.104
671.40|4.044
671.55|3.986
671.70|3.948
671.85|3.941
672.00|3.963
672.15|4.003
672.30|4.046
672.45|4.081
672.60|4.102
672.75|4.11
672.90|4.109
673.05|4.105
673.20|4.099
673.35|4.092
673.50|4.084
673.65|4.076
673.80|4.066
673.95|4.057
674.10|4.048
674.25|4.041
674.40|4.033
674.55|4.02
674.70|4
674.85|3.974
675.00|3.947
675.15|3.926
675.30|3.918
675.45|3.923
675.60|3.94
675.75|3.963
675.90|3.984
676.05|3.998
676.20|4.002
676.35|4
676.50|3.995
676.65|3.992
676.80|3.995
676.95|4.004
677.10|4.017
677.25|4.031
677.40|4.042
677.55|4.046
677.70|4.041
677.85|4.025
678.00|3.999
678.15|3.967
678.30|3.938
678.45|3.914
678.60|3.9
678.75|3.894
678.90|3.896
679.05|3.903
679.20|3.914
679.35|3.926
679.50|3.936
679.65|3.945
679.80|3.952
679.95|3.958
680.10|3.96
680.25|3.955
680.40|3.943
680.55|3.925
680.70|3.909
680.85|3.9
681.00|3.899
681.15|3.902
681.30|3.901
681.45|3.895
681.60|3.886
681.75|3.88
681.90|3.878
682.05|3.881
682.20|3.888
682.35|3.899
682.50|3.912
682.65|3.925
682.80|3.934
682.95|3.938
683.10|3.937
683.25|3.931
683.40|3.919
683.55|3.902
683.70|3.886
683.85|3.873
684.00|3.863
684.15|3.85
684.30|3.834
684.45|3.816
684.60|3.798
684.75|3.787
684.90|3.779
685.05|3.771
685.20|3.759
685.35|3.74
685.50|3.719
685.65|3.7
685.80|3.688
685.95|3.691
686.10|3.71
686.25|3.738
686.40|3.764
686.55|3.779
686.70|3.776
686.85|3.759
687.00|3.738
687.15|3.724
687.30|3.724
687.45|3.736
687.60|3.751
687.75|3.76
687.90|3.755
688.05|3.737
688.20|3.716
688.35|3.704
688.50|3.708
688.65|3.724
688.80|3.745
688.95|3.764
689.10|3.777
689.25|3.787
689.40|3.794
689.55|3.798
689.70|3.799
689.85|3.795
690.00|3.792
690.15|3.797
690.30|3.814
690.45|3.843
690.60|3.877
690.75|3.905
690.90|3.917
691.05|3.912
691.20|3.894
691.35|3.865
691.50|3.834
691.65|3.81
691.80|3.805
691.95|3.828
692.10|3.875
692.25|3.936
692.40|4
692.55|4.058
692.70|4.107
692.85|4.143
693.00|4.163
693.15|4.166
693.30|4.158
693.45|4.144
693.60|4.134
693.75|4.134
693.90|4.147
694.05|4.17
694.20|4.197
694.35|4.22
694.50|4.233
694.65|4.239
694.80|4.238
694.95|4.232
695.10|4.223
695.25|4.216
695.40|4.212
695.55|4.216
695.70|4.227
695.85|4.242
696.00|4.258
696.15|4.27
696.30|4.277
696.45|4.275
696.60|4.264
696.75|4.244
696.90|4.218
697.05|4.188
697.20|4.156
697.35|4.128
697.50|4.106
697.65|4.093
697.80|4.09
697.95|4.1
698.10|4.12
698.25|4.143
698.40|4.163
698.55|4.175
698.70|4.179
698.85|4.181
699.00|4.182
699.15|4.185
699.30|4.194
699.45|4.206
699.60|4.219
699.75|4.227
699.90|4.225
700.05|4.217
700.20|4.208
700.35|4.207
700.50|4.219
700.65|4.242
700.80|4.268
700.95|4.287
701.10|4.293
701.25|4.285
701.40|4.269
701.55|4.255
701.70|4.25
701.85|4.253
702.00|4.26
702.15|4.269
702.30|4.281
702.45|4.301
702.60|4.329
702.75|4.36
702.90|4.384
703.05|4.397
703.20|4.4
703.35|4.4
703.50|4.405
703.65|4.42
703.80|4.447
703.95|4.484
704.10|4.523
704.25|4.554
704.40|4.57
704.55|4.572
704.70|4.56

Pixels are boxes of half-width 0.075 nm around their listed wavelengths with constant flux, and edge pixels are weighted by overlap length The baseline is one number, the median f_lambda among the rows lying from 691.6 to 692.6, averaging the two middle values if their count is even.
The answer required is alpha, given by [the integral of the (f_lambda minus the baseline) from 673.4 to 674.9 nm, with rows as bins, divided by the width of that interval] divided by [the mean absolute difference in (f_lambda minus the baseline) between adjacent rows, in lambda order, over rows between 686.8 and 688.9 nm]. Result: 13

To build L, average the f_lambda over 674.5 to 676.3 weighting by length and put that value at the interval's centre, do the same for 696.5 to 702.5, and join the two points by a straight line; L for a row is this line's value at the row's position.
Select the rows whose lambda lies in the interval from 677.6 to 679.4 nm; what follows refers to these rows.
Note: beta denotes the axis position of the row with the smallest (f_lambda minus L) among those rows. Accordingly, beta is 678.75 nm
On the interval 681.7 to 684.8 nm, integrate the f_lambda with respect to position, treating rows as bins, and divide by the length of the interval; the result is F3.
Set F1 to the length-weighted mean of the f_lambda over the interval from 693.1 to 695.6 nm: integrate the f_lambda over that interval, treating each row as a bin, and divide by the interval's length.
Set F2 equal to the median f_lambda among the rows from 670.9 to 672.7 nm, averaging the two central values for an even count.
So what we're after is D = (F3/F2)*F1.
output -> 4.0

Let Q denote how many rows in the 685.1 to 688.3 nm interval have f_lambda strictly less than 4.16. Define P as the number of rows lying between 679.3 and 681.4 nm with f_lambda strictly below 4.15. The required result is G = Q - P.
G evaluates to 7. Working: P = 14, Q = 21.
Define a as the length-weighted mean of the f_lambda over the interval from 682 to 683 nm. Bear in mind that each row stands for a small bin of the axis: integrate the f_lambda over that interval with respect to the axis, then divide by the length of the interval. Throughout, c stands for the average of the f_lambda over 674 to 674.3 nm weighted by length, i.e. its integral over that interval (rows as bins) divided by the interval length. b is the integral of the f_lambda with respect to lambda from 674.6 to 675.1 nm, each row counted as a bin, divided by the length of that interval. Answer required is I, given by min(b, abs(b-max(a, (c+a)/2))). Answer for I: 0.00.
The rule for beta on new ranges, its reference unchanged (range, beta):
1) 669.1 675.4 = 675.30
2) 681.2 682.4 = 681.90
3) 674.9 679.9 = 678.75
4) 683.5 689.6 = 688.35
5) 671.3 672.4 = 671.85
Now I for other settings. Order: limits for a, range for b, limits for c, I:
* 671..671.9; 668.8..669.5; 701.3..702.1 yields 0.02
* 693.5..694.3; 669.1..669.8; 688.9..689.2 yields 0.03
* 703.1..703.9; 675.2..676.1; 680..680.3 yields 0.46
